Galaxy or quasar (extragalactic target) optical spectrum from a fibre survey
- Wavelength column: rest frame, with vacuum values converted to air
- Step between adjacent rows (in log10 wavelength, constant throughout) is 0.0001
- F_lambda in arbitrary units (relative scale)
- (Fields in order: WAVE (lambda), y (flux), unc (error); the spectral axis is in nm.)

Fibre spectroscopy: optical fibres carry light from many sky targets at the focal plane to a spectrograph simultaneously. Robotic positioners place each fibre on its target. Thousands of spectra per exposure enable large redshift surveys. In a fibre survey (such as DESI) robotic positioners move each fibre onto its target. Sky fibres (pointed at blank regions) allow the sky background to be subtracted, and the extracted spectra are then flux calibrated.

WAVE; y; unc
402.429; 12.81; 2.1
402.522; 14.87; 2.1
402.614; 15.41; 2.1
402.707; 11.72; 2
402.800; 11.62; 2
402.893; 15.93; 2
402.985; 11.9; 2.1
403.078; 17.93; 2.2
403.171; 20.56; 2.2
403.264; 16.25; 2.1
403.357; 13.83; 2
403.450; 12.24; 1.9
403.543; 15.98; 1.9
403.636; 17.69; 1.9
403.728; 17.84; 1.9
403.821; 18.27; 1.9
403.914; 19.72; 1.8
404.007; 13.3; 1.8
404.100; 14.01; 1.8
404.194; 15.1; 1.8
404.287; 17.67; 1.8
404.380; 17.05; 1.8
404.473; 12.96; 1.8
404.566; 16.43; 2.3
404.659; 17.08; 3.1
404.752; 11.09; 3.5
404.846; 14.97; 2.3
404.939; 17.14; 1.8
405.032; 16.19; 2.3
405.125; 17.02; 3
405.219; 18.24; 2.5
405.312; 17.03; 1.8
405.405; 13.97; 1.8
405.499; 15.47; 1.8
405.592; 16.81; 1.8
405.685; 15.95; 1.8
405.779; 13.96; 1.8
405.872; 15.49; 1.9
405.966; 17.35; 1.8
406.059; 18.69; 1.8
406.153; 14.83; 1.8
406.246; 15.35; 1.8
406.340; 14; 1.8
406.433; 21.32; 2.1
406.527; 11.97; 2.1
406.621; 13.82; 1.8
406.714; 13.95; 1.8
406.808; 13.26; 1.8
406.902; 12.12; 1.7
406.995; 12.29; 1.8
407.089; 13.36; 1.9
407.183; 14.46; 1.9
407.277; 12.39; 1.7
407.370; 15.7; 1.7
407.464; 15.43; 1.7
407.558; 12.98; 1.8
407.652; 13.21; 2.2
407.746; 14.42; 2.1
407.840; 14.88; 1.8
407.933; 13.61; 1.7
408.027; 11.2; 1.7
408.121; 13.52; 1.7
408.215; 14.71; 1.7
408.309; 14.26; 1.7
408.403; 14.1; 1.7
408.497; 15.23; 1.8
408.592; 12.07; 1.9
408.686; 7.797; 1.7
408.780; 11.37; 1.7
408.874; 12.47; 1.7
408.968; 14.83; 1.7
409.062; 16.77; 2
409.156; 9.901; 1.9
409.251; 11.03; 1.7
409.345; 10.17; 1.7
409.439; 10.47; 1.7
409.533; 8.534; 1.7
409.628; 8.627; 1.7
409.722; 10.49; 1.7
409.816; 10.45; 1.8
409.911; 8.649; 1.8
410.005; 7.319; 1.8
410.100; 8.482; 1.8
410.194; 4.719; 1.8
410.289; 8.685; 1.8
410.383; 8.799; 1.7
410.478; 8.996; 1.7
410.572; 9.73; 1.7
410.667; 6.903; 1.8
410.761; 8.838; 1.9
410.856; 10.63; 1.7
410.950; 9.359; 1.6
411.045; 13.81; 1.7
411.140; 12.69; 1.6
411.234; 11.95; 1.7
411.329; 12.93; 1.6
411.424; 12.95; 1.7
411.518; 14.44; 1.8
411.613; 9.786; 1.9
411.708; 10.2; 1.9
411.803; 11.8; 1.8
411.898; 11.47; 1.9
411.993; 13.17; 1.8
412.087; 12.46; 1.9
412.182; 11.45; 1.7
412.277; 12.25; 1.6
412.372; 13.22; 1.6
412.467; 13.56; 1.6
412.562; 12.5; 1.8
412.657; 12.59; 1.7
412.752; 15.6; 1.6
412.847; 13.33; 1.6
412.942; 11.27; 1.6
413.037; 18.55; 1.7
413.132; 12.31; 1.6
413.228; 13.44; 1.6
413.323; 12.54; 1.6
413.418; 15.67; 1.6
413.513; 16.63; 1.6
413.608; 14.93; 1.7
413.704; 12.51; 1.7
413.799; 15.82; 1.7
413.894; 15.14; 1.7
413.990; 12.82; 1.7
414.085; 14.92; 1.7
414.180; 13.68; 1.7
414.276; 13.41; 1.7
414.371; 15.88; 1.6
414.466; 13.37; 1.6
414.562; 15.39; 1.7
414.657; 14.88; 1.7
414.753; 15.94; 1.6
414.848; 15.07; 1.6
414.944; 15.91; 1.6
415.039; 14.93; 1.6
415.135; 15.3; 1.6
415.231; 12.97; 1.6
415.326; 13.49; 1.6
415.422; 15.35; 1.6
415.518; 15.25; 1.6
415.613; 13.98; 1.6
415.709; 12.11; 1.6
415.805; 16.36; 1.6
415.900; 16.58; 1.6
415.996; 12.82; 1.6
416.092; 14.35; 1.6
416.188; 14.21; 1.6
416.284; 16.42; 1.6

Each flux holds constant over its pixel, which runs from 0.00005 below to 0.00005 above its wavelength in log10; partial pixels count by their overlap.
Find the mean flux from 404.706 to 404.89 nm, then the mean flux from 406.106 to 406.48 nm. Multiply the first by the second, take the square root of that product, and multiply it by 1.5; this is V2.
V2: 21.9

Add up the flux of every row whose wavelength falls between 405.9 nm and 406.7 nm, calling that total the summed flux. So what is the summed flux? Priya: 127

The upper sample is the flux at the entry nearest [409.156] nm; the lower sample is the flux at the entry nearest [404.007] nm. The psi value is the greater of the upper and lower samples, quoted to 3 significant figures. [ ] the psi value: 13.3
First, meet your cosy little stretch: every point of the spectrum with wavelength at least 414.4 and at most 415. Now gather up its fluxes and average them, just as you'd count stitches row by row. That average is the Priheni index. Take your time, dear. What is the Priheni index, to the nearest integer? 15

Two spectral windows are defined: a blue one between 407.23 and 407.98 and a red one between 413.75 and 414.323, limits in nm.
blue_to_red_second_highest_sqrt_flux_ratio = 1.01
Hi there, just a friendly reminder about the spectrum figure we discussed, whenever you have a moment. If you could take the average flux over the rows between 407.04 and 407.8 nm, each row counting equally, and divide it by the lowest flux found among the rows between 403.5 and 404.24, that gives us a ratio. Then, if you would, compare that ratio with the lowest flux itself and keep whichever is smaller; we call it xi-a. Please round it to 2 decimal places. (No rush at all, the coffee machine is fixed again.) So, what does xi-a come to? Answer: 1.05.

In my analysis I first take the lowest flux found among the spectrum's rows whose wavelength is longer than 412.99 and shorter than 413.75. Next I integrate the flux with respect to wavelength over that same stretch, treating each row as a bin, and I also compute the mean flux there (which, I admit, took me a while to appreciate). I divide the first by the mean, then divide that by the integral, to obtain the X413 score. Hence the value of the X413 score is 0.076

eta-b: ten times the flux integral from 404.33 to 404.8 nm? 70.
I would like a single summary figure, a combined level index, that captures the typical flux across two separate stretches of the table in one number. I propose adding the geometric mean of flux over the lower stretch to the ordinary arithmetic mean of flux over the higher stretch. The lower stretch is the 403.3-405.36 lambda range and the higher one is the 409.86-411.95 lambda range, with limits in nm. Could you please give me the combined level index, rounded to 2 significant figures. 26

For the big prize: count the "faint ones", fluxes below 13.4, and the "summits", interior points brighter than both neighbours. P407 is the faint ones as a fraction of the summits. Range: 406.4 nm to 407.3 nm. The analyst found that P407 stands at 3.0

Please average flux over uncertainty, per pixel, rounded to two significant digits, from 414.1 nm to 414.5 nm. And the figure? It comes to 8.6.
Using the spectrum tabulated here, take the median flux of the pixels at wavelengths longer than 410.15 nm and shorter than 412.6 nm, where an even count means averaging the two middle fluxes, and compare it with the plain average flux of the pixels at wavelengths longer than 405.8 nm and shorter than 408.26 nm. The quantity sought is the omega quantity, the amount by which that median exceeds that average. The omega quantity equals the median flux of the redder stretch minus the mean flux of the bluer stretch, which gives -2.8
